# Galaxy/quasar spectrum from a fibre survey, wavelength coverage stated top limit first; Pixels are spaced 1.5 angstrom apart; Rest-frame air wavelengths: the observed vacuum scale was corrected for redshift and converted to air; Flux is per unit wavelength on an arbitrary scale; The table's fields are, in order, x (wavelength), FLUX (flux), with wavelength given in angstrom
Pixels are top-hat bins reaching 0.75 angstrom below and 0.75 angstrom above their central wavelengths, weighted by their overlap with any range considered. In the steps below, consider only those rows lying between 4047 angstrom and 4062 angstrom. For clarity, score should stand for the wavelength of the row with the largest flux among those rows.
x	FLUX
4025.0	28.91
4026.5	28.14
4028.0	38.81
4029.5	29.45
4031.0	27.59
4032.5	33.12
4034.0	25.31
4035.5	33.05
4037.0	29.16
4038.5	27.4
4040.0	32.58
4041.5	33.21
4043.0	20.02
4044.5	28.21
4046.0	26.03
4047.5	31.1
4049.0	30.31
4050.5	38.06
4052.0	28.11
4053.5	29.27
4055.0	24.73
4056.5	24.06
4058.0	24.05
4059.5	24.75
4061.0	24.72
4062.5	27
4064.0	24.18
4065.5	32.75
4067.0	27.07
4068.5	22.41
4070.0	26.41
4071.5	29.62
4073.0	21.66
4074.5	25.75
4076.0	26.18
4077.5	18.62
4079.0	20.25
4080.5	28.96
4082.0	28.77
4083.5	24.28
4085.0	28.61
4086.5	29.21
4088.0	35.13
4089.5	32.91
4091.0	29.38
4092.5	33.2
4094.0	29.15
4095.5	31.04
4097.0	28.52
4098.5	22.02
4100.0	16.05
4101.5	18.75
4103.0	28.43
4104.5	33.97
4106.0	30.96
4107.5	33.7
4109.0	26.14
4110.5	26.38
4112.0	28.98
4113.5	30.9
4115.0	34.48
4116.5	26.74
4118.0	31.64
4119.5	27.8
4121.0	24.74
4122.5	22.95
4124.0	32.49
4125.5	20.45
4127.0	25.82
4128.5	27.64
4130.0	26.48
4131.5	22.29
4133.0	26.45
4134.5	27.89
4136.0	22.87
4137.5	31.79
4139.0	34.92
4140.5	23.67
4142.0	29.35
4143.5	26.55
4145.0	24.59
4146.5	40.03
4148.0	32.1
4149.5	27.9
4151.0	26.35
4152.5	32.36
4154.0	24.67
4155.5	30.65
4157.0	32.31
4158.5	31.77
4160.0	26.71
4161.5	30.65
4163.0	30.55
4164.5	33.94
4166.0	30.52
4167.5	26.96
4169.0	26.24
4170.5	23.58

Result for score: 4050.5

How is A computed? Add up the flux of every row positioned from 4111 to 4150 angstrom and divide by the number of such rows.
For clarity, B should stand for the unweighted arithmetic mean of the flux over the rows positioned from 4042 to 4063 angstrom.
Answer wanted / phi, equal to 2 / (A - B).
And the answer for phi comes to 2.1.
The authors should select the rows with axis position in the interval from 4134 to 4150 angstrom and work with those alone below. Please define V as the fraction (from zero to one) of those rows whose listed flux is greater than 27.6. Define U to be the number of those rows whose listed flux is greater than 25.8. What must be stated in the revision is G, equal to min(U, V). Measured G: 0.64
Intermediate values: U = 8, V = 0.64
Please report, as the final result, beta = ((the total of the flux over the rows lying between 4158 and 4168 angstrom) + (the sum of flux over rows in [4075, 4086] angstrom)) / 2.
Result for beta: 193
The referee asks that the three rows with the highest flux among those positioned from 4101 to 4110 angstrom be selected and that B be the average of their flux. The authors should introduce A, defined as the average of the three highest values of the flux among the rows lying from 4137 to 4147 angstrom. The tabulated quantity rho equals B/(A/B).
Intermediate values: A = 35.6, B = 32.9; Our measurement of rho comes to 30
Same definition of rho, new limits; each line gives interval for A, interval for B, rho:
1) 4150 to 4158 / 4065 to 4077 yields 28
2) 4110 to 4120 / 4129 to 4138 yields 26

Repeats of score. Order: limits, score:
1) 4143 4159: 4146.5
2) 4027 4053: 4028.0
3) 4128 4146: 4139.0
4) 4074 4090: 4088.0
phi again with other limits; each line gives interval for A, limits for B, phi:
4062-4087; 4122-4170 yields -0.8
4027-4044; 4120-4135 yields 0.5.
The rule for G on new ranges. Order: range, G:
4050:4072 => 0.33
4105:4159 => 0.56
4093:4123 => 0.60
